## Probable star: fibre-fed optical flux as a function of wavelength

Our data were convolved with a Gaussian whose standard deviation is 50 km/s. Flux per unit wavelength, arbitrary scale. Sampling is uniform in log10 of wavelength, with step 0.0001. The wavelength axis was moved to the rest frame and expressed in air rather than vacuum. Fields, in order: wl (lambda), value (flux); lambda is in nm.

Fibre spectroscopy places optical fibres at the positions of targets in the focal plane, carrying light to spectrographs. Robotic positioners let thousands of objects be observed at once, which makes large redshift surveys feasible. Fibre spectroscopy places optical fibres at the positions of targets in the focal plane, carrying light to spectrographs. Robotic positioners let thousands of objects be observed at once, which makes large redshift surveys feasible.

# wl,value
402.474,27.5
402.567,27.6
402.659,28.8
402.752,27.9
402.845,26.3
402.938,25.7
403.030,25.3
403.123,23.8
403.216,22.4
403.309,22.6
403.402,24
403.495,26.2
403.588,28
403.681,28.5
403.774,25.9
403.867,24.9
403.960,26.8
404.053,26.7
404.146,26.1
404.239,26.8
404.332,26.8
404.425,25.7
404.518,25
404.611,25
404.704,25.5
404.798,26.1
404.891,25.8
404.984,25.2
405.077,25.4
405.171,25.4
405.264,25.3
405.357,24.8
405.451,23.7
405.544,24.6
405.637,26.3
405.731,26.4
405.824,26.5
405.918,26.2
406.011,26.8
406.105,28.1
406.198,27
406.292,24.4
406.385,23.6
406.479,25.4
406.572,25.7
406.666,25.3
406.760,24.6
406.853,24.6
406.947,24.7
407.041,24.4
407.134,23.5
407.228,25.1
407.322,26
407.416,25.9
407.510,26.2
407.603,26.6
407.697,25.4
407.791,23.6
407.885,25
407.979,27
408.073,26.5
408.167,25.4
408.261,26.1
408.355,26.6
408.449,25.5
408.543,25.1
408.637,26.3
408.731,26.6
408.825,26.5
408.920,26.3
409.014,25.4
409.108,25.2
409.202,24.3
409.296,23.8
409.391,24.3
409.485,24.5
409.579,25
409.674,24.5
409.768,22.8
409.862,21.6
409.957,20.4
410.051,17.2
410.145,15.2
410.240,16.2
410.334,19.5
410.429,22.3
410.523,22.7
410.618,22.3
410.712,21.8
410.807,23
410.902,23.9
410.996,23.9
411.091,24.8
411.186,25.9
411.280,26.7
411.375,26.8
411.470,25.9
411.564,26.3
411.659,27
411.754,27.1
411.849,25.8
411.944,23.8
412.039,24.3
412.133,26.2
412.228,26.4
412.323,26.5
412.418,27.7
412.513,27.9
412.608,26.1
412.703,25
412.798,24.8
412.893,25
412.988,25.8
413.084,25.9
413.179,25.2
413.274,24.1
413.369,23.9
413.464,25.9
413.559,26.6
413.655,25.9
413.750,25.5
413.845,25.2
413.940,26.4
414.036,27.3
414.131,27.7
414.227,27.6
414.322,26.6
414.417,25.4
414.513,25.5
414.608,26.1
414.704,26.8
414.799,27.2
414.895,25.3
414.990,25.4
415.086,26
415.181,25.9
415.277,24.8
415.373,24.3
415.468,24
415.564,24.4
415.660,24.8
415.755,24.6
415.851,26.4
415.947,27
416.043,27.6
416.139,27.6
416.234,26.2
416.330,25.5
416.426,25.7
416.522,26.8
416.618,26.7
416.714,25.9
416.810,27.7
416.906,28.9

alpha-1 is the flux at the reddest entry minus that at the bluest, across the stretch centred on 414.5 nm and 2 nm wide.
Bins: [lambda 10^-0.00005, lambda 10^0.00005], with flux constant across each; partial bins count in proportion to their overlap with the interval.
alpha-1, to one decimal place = -2.6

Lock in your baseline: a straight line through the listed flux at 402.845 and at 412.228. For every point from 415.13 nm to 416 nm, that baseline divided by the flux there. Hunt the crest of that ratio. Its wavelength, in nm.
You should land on 415.468 nm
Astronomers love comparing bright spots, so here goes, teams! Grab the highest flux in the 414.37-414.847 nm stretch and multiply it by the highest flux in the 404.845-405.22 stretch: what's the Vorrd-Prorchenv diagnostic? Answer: 702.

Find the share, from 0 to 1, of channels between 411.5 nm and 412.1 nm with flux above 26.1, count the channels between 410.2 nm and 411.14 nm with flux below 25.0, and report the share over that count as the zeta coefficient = 0.050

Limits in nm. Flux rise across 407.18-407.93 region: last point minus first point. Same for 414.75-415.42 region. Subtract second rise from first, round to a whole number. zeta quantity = 3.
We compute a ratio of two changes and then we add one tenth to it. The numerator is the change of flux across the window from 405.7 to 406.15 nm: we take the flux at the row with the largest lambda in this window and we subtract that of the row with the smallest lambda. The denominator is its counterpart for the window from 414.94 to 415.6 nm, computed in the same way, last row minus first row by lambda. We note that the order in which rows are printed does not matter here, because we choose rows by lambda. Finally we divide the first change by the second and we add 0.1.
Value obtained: -1.6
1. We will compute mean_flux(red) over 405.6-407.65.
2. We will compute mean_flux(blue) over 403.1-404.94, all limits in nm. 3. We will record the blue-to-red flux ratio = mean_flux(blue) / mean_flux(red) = 1.00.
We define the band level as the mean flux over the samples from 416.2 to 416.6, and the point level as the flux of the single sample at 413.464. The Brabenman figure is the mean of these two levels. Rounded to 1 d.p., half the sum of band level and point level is 26.0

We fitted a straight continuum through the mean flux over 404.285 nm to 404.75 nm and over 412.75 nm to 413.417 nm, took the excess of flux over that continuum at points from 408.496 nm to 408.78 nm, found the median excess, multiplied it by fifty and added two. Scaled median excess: 52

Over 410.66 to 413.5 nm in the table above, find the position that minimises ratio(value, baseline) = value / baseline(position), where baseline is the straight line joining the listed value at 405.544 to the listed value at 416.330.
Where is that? 410.712 nm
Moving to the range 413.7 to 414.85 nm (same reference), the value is 413.845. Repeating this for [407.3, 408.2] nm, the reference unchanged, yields 407.791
